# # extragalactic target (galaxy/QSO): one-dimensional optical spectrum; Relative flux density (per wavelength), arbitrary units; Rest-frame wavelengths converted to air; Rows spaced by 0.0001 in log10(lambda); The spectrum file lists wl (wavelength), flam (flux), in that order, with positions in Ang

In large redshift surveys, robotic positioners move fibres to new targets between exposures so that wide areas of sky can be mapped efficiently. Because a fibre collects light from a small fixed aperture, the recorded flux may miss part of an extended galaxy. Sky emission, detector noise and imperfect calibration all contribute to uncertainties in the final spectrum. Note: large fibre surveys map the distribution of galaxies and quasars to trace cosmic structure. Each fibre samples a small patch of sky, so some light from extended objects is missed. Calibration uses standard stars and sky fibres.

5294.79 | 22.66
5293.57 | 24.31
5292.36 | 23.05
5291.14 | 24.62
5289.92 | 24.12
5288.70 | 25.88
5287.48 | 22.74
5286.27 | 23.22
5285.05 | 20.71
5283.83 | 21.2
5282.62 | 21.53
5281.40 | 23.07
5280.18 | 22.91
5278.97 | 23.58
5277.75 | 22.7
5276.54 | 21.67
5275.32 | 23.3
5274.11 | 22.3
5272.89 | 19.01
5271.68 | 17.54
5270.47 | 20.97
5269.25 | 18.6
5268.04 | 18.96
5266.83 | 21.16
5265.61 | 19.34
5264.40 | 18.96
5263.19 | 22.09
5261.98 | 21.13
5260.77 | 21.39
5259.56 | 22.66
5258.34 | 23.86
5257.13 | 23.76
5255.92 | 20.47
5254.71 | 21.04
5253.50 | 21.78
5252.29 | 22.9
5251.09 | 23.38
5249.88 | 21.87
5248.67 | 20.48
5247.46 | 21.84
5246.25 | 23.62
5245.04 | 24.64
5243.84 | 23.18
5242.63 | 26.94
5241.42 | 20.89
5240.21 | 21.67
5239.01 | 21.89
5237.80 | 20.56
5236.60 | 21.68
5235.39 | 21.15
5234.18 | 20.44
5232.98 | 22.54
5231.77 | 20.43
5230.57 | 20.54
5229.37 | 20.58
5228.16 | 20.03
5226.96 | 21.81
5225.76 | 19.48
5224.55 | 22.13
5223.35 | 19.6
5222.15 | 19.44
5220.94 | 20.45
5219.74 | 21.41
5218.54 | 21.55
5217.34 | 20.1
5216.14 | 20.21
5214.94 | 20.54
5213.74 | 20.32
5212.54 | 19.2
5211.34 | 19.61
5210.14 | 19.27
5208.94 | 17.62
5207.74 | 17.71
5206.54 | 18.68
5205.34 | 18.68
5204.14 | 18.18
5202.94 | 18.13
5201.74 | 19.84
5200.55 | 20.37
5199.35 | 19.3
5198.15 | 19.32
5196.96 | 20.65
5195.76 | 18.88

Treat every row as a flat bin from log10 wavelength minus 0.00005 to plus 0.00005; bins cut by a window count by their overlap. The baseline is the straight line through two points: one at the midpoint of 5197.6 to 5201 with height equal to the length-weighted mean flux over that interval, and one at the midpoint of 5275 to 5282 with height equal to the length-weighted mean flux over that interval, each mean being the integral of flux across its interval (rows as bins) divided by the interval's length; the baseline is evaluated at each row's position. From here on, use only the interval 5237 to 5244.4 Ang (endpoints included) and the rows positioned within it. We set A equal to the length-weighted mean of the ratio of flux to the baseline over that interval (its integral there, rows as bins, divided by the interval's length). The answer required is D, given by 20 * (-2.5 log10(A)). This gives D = -1.2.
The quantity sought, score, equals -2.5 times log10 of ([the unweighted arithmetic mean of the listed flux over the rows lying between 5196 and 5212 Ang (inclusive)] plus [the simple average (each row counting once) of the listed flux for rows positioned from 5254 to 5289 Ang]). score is -4.02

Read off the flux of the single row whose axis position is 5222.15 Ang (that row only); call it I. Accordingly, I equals 19.44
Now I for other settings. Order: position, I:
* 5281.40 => 23.07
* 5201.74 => 19.84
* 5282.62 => 21.53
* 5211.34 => 19.61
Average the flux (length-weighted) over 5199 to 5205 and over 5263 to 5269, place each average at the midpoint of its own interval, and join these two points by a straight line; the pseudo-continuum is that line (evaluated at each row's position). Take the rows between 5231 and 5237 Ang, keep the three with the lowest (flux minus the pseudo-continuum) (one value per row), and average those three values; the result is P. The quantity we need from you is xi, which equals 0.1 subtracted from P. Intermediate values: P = 1.2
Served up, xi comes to 1.1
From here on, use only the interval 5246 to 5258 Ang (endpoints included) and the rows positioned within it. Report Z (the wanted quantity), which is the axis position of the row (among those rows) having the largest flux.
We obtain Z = 5257.13 Ang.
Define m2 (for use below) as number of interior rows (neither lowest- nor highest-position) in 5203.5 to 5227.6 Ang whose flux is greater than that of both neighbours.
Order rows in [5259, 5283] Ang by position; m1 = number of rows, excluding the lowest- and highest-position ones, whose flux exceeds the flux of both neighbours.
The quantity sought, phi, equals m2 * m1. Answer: 24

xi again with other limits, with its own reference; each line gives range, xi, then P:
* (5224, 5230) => 0.5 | 0.6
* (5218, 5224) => 0.4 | 0.5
